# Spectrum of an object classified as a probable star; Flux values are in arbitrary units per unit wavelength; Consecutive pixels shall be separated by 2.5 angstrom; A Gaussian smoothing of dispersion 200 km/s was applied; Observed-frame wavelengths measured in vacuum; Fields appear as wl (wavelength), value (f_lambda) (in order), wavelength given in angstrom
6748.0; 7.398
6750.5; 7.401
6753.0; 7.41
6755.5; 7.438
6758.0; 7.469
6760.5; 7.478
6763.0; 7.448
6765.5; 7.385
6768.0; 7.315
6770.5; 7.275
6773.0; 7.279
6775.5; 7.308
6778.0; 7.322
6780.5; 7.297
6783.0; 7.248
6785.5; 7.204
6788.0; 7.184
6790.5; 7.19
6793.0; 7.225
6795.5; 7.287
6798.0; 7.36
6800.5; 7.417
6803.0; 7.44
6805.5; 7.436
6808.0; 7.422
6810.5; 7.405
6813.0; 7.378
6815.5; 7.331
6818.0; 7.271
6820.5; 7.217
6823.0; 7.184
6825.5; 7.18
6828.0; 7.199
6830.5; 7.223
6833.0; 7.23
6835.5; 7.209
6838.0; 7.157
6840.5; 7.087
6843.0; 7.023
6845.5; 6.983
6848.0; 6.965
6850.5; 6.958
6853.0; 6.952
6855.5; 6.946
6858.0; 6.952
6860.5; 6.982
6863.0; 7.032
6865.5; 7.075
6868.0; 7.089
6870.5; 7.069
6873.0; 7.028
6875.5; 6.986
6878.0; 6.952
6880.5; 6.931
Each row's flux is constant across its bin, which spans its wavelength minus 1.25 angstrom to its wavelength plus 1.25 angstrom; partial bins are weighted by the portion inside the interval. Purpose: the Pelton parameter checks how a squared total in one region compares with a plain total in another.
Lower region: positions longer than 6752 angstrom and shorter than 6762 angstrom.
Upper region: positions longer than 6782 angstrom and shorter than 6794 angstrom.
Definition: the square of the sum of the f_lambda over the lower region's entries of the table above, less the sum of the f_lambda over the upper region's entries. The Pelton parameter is 852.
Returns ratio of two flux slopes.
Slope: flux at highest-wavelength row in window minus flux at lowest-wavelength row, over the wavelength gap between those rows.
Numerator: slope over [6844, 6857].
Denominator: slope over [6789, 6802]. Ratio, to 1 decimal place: -0.2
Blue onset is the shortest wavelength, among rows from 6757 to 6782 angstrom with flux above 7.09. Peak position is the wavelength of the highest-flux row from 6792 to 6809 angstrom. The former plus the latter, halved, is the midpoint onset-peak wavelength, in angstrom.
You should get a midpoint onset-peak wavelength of 6780.5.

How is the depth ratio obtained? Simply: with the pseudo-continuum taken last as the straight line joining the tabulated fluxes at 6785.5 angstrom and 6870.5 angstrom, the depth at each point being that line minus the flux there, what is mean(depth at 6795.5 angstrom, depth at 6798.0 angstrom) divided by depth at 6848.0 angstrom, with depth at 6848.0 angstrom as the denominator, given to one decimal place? -1.0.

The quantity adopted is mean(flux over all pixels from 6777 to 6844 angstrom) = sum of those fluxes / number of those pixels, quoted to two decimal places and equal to 7.26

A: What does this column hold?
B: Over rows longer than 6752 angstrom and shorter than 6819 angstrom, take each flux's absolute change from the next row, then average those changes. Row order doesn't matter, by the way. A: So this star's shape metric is 0.0339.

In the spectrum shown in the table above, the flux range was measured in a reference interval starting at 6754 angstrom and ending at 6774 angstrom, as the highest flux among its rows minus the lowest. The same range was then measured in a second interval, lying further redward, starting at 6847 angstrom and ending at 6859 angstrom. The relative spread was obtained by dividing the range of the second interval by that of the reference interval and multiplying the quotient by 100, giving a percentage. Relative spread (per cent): 9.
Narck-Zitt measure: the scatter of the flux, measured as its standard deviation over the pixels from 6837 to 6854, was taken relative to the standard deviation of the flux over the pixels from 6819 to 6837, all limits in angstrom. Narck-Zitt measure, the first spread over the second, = 4.0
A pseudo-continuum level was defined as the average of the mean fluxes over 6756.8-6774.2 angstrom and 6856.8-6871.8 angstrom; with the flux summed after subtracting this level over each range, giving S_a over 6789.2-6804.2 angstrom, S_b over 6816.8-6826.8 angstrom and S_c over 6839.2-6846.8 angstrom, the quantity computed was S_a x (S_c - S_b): -0.4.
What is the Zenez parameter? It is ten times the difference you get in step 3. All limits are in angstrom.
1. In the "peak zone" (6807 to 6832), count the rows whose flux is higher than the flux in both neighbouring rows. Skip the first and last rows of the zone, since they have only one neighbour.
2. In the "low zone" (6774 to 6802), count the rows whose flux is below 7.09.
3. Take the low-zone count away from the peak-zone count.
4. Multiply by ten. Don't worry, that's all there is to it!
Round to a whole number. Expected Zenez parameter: 0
